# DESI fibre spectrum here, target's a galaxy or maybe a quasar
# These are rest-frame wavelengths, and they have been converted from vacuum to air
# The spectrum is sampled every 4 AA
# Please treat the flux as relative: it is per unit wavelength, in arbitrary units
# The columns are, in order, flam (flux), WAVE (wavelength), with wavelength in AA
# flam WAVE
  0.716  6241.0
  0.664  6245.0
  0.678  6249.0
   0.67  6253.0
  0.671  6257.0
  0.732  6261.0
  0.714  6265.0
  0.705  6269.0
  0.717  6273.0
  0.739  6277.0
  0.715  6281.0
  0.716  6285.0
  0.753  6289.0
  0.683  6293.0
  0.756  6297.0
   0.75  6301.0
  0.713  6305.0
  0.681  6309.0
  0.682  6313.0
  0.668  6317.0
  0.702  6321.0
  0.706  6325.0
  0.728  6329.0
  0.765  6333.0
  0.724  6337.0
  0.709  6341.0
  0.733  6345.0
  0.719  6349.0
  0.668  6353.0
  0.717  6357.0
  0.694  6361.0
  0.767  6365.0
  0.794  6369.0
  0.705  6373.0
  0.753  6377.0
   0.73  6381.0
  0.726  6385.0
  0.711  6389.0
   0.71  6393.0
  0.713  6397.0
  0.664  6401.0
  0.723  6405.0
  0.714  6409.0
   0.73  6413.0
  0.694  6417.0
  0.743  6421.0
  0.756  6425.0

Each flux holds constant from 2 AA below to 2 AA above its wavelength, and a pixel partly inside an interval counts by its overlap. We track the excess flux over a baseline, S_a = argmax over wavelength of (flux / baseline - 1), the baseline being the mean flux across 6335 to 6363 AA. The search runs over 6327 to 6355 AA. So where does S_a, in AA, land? 6333.0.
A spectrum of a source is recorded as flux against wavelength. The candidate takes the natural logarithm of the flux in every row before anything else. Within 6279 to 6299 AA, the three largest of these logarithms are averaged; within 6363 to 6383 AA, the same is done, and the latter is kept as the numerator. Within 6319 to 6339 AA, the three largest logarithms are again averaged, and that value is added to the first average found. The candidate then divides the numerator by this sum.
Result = 0.43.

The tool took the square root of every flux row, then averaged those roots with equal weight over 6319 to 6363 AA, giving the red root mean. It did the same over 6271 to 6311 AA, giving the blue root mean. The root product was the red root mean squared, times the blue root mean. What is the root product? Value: 0.607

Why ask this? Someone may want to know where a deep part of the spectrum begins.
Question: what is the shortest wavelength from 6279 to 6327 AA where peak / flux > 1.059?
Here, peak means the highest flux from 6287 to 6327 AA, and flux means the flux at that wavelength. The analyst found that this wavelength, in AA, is 6293.0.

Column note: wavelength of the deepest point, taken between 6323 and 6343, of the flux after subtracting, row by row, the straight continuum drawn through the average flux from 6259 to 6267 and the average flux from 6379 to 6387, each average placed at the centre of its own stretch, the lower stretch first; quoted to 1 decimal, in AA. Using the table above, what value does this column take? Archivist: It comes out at 6325.0 AA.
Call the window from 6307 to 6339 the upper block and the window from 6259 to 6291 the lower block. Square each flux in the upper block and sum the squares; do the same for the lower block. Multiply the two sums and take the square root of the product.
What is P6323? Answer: 4.10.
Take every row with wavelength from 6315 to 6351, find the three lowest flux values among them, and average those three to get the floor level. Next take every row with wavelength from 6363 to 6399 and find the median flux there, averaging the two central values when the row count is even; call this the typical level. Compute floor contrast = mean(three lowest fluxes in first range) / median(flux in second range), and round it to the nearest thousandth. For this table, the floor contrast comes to 0.953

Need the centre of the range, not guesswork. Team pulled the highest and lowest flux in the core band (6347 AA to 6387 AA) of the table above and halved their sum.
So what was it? 0.731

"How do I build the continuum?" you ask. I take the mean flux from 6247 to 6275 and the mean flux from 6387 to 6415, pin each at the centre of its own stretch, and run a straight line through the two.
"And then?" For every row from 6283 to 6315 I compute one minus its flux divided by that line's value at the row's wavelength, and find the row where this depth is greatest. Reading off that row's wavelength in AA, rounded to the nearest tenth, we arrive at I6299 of 6309.0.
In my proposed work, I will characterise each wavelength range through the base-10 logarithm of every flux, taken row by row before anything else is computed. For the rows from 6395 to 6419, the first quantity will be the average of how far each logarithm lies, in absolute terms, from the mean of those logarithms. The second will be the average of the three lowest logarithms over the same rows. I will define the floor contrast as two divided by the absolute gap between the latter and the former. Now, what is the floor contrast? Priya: 11.6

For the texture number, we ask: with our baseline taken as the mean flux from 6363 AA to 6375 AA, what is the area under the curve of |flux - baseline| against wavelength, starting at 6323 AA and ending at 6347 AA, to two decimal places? 0.75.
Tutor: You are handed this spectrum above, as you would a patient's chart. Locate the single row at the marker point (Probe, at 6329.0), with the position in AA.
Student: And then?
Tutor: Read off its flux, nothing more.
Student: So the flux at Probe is 0.728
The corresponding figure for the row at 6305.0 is 0.713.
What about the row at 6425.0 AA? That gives 0.756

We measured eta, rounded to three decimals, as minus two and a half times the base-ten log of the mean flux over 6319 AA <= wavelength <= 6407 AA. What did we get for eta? 0.355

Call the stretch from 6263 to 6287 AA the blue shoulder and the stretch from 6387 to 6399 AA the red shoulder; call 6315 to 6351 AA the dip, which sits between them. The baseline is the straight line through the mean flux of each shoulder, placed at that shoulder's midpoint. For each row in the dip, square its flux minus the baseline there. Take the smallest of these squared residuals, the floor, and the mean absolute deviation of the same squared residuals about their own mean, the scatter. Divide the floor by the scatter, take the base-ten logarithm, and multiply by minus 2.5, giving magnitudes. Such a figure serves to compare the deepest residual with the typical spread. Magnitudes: 3.68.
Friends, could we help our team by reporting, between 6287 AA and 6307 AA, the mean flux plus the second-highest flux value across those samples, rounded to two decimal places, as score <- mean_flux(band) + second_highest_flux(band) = 1.48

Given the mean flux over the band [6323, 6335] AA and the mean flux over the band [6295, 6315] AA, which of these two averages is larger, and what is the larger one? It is 0.733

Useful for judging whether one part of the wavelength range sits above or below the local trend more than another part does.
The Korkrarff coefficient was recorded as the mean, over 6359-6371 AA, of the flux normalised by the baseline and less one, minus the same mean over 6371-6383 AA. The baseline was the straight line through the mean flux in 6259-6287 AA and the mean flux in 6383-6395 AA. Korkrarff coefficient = 0.03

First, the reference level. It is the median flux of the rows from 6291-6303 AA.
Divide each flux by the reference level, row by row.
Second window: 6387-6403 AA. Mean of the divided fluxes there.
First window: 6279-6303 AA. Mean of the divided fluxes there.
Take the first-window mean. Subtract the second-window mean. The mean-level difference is 0.04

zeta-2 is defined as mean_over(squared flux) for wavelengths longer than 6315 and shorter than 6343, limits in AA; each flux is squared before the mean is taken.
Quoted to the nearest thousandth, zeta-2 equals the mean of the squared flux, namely 0.511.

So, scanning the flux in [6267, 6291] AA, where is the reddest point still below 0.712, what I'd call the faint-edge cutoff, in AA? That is 6269.0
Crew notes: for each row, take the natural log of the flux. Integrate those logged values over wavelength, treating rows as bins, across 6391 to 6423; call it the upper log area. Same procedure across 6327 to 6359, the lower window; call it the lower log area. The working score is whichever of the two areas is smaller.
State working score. -10.9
